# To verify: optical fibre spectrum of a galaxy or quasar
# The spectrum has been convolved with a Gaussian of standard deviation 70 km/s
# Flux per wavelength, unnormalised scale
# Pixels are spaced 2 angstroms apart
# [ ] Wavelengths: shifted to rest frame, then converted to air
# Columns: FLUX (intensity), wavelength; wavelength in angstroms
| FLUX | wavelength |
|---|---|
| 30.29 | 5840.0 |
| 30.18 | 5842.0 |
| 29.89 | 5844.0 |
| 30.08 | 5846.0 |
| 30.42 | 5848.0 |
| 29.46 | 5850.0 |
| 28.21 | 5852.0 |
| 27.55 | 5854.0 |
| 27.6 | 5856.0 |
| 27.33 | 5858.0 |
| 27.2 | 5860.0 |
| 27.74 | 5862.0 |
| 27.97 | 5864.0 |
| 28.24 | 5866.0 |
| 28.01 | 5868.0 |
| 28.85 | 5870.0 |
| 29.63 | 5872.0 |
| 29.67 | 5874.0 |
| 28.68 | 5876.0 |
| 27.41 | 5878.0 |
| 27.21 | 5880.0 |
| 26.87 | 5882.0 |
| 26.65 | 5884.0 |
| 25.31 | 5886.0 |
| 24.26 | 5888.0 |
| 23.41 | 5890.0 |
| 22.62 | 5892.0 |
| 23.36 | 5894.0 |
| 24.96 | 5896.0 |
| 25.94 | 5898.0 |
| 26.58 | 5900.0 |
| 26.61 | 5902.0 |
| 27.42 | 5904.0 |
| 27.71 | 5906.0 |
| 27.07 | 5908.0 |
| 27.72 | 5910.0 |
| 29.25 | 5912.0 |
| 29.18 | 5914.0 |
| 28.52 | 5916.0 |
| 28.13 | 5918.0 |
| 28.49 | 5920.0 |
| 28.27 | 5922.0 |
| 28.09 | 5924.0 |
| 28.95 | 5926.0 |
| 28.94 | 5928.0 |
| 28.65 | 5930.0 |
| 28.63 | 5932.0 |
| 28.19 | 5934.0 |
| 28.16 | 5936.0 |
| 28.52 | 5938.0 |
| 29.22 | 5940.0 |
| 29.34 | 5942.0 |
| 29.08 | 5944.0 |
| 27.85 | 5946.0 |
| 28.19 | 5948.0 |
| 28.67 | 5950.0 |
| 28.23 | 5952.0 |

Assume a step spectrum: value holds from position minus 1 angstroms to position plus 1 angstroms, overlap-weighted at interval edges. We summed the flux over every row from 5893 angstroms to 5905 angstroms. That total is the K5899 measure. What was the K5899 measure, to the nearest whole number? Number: 155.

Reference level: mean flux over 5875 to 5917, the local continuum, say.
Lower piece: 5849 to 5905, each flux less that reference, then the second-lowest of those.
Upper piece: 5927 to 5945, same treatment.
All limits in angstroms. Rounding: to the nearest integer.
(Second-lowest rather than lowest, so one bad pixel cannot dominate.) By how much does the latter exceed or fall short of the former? 5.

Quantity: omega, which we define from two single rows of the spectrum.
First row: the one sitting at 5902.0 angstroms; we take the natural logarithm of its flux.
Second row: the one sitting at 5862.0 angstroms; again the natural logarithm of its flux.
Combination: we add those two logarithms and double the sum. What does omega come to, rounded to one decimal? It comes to 13.2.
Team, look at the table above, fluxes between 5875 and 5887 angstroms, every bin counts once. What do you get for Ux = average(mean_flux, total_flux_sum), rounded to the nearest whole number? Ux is 95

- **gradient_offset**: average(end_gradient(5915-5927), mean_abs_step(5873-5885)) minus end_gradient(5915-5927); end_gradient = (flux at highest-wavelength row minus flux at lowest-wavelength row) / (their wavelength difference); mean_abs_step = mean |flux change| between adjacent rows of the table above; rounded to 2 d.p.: 0.28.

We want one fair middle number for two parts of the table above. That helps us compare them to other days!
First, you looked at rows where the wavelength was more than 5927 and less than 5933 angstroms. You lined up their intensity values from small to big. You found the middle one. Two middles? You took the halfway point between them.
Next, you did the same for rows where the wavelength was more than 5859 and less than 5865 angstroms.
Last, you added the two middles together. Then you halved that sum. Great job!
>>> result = 28.2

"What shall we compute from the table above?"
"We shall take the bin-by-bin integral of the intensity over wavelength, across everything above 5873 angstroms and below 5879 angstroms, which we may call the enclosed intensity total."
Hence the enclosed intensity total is 172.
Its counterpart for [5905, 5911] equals 165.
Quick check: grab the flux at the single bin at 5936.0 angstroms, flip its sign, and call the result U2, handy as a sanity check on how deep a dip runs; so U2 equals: -28.2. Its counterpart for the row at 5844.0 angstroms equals -29.9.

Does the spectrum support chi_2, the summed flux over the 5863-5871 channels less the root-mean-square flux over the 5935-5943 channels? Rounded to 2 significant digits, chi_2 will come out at 84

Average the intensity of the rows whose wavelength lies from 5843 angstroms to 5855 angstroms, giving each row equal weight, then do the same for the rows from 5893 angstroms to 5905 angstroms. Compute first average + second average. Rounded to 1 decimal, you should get 55.1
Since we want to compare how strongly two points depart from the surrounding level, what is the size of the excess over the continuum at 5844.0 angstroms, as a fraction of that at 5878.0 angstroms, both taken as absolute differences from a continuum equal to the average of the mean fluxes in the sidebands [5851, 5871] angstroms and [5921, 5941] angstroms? 2.1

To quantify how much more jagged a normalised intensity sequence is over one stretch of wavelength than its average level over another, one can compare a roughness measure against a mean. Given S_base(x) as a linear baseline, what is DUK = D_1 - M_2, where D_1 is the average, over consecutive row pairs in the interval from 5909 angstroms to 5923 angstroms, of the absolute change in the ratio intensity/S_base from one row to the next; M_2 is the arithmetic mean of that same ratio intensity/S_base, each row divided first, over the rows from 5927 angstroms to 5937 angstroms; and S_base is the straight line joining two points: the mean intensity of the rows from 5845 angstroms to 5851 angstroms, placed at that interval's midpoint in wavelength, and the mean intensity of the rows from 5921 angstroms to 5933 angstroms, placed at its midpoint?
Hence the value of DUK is -0.982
